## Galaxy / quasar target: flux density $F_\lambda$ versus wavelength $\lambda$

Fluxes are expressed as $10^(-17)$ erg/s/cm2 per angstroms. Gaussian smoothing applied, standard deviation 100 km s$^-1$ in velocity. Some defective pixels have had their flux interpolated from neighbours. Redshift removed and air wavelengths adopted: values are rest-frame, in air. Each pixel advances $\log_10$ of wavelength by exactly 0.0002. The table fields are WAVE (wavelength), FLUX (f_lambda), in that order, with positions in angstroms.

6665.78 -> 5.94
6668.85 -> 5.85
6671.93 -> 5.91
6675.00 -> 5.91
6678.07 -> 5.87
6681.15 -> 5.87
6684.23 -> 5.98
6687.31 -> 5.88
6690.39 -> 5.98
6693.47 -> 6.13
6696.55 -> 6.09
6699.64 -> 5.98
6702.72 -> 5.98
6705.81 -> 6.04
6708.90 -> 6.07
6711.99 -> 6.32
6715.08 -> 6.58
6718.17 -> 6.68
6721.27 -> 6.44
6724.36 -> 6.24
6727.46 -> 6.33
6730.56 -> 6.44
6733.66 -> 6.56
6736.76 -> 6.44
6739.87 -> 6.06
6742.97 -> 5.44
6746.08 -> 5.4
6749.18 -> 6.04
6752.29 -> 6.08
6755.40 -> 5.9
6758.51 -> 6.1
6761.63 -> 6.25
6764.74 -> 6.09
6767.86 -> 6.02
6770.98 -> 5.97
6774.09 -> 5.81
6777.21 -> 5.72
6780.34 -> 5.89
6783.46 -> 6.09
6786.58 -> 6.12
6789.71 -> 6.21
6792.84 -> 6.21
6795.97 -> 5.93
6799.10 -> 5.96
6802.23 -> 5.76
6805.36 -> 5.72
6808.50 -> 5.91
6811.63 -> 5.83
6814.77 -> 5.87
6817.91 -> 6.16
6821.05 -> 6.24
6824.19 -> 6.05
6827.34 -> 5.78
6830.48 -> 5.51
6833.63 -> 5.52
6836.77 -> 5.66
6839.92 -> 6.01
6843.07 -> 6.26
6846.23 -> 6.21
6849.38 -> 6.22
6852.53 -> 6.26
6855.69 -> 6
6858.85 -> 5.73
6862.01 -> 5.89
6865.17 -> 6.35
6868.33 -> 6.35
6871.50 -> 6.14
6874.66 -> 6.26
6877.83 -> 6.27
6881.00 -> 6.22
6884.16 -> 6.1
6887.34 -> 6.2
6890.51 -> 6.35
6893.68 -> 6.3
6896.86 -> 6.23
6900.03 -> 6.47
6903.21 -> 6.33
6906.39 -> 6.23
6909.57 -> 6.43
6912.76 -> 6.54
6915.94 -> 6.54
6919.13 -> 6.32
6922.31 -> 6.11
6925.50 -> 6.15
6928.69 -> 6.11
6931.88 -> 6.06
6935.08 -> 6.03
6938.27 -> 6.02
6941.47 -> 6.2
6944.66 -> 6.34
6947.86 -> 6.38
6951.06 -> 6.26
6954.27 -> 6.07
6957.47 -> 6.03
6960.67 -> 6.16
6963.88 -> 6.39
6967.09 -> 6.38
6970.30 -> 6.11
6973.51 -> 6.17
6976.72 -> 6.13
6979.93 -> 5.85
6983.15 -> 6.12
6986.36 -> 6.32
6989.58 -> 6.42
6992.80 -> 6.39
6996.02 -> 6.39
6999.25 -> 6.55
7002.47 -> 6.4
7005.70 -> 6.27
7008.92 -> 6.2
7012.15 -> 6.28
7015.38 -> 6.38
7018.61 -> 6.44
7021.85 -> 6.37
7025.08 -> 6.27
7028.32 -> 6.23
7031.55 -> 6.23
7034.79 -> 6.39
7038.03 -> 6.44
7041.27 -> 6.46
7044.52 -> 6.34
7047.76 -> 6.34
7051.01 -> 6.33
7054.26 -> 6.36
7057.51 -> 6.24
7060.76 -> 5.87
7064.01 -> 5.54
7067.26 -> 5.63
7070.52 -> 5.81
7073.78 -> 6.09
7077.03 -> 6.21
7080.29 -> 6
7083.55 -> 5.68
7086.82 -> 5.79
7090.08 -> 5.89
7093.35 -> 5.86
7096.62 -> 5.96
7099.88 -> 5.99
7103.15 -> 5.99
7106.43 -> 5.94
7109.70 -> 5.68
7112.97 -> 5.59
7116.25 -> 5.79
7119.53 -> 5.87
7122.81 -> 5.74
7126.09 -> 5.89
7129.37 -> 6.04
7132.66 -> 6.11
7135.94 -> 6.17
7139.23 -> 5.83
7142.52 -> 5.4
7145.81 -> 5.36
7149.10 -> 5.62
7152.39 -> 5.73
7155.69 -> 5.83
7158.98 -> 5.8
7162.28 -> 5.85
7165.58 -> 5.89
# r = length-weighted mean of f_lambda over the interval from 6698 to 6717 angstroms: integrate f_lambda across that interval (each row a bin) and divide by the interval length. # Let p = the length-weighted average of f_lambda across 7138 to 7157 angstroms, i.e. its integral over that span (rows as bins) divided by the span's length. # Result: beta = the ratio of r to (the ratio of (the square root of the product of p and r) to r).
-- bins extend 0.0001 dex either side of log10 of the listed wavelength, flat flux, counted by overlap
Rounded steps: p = 5.62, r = 6.17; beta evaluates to 6.47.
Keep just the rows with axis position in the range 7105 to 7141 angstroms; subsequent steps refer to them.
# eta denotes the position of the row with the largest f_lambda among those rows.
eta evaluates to 7135.94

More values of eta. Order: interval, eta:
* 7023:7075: 7041.27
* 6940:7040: 6999.25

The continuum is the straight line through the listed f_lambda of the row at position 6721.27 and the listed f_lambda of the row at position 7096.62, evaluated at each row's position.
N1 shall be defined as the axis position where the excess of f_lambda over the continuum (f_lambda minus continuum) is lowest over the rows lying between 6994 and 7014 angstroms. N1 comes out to 7008.92 angstroms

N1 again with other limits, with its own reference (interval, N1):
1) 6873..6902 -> 6884.16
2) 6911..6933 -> 6931.88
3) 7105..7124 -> 7112.97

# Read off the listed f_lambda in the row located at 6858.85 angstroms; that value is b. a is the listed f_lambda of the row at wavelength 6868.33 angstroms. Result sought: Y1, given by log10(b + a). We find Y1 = 1.08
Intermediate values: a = 6.35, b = 5.73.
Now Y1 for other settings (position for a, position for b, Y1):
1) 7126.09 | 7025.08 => 1.08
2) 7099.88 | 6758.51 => 1.08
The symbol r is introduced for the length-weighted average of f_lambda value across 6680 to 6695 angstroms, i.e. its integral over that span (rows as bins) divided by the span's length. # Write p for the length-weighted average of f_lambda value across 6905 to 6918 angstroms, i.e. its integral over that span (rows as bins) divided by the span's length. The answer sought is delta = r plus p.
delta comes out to 12.4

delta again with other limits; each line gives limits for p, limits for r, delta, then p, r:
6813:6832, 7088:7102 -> 11.9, 5.93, 5.93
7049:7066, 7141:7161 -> 11.7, 6.06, 5.63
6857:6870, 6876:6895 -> 12.3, 6.08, 6.24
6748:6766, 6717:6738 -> 12.5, 6.08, 6.44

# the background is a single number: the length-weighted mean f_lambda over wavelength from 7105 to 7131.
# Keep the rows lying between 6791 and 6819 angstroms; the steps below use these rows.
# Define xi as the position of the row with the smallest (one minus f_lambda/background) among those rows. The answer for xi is 6792.84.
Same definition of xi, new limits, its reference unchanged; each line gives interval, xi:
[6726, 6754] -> 6733.66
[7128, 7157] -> 7135.94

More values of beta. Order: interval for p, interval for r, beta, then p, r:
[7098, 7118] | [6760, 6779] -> 6.05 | 5.83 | 5.97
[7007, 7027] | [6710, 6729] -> 6.48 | 6.32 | 6.42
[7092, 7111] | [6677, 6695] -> 5.97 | 5.91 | 5.95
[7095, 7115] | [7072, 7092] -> 5.98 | 5.86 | 5.94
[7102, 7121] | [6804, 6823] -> 6.04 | 5.80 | 5.96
